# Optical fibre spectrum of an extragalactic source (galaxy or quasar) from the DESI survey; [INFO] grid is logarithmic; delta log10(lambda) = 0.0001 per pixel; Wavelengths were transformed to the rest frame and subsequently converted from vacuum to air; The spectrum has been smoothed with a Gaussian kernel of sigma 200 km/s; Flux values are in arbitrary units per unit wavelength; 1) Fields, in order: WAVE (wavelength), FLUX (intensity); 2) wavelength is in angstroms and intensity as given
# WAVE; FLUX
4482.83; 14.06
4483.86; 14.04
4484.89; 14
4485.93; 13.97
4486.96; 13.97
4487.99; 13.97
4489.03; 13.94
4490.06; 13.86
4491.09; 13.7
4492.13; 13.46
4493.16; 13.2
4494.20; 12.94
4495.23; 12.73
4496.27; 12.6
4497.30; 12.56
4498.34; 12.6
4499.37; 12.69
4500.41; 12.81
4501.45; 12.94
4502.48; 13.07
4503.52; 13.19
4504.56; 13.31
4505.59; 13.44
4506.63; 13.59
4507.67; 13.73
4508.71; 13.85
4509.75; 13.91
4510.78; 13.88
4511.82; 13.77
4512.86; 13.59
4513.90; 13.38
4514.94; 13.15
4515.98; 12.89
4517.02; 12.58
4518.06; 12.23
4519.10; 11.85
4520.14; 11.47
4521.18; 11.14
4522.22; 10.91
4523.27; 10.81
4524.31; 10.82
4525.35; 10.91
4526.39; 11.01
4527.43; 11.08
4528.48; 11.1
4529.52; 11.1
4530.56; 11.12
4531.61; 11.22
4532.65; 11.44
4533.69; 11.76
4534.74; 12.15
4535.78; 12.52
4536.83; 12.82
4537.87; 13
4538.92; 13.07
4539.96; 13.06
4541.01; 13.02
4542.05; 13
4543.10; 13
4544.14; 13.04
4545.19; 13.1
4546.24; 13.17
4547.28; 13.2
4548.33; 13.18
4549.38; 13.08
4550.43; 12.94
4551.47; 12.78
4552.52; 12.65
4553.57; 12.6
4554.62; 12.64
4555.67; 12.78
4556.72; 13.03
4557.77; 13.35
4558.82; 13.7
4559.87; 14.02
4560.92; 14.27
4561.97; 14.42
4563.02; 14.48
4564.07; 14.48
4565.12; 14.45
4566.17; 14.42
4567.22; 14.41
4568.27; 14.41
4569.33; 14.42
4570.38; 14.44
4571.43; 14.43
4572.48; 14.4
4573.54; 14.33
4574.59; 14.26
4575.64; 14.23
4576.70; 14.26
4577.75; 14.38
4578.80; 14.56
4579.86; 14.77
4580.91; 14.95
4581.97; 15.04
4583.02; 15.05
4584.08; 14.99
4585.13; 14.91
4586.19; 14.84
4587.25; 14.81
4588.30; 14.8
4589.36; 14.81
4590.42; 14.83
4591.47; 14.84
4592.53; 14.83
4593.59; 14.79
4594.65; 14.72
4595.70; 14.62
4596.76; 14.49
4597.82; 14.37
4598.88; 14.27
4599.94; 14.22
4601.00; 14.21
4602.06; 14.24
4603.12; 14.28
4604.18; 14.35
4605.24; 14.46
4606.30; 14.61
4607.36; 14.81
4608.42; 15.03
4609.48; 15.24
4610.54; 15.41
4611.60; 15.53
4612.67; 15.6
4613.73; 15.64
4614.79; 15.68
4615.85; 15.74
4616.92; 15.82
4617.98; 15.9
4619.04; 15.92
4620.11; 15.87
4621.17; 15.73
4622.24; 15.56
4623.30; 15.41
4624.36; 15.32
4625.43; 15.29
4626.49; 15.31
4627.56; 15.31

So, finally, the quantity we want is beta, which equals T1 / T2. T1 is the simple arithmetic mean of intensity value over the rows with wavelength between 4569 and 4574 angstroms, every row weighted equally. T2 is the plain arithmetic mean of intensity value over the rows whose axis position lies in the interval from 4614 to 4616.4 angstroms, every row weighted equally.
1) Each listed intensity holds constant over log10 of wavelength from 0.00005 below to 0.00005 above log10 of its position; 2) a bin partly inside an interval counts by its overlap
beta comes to 0.92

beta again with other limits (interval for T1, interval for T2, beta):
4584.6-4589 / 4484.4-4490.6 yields 1.06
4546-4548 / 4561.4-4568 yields 0.91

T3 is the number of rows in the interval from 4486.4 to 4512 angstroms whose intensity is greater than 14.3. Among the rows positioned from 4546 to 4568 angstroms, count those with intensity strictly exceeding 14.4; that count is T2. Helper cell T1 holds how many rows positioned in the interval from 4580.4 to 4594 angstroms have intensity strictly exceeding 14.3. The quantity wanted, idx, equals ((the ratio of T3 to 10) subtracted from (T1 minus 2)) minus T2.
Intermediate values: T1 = 13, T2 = 6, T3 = 0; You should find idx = 5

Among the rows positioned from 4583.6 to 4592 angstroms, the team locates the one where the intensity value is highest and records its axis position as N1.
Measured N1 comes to 4584.08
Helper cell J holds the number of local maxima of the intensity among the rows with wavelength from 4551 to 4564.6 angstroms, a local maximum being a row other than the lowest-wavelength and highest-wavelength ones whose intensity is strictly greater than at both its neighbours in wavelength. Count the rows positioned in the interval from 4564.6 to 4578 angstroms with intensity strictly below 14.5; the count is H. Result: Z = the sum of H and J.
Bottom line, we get 13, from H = 13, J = 0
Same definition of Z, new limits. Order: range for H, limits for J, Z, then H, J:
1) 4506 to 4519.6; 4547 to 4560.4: 13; 13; 0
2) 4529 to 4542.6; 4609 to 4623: 14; 13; 1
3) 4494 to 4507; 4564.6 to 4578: 14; 13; 1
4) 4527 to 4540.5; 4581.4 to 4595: 15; 13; 2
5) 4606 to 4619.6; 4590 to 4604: 1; 0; 1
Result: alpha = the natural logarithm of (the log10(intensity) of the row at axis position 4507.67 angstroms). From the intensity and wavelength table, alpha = 0.129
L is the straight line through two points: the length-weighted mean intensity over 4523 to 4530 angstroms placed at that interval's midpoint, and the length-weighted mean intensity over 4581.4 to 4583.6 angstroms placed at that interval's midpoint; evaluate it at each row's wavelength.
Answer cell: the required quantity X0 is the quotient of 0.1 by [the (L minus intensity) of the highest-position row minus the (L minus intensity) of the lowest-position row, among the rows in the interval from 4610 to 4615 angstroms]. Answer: 2.82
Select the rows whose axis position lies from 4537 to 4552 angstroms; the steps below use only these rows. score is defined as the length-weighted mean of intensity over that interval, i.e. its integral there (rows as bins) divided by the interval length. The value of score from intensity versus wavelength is 13.0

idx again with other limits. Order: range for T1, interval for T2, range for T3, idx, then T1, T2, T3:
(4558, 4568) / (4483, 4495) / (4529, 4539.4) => 4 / 6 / 0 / 0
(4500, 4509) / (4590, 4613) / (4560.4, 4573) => -18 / 0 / 15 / 11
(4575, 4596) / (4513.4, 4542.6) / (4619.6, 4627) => 15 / 18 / 0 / 7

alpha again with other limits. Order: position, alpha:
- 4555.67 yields 0.101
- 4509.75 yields 0.134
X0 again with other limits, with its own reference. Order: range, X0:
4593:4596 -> 0.31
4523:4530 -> 0.63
